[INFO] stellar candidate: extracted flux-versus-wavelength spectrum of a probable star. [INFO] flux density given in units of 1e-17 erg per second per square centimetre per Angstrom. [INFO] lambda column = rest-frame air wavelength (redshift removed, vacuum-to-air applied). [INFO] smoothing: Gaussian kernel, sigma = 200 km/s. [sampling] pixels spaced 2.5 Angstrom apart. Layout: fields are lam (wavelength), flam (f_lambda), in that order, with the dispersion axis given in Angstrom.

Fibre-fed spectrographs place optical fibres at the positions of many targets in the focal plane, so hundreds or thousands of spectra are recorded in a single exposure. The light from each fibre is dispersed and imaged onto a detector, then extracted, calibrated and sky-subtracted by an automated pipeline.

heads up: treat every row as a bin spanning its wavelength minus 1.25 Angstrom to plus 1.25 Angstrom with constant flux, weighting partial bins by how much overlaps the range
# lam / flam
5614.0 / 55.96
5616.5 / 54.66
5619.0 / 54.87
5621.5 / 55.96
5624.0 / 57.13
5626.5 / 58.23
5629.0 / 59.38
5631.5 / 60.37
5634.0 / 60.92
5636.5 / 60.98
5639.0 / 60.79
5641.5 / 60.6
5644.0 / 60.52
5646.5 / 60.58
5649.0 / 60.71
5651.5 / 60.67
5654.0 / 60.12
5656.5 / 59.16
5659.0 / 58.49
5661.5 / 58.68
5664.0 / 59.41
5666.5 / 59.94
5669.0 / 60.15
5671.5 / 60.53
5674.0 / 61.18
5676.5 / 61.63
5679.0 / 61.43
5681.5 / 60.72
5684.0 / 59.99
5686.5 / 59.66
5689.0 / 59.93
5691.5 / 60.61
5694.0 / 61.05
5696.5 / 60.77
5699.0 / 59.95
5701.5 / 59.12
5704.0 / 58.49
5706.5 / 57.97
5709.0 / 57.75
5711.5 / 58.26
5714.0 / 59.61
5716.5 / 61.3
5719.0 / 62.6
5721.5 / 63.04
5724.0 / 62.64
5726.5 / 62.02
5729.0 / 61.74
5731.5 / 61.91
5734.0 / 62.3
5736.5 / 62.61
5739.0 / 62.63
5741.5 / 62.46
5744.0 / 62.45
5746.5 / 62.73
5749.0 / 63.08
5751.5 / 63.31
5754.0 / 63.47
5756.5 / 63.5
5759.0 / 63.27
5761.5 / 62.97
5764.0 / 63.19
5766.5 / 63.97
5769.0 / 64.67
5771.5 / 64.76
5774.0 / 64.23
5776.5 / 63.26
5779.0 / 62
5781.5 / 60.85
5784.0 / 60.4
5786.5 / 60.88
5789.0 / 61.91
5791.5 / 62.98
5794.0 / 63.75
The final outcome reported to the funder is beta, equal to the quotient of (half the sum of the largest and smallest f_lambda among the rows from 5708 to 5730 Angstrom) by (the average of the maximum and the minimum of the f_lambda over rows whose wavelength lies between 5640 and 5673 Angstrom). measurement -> 1.013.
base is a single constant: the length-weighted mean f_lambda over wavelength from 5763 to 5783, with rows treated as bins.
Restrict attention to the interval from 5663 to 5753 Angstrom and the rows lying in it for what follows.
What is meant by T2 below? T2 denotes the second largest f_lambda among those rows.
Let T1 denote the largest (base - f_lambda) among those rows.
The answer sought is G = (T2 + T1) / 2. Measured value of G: 34.3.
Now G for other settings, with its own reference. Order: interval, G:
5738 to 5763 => 32.2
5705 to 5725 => 34.1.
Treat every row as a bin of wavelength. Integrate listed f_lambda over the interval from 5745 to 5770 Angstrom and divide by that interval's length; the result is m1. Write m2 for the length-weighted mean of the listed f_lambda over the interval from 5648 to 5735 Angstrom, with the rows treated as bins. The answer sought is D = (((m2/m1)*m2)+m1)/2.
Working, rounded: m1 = 63.4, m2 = 60.4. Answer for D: 60.5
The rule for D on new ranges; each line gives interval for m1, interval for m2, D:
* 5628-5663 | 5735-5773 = 63.4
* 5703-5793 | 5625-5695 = 60.2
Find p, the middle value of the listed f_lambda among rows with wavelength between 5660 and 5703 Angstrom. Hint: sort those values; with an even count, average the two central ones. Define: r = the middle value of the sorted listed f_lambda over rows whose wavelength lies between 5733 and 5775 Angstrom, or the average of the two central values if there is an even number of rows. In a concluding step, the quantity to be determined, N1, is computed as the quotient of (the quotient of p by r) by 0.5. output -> 1.90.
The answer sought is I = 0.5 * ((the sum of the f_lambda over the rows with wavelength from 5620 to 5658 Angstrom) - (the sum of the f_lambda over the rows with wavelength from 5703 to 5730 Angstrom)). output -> 115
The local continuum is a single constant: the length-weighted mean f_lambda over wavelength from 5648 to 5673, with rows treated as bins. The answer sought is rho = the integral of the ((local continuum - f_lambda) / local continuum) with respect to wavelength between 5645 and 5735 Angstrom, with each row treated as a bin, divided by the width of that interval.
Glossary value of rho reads -0.010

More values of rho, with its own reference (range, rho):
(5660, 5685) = -0.009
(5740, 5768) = -0.056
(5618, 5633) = 0.034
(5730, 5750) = -0.045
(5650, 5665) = 0.006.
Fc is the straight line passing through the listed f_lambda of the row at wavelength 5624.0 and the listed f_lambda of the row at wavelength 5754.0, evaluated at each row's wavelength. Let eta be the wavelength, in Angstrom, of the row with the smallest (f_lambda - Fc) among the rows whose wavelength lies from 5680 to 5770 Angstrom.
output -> 5709.0 Angstrom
